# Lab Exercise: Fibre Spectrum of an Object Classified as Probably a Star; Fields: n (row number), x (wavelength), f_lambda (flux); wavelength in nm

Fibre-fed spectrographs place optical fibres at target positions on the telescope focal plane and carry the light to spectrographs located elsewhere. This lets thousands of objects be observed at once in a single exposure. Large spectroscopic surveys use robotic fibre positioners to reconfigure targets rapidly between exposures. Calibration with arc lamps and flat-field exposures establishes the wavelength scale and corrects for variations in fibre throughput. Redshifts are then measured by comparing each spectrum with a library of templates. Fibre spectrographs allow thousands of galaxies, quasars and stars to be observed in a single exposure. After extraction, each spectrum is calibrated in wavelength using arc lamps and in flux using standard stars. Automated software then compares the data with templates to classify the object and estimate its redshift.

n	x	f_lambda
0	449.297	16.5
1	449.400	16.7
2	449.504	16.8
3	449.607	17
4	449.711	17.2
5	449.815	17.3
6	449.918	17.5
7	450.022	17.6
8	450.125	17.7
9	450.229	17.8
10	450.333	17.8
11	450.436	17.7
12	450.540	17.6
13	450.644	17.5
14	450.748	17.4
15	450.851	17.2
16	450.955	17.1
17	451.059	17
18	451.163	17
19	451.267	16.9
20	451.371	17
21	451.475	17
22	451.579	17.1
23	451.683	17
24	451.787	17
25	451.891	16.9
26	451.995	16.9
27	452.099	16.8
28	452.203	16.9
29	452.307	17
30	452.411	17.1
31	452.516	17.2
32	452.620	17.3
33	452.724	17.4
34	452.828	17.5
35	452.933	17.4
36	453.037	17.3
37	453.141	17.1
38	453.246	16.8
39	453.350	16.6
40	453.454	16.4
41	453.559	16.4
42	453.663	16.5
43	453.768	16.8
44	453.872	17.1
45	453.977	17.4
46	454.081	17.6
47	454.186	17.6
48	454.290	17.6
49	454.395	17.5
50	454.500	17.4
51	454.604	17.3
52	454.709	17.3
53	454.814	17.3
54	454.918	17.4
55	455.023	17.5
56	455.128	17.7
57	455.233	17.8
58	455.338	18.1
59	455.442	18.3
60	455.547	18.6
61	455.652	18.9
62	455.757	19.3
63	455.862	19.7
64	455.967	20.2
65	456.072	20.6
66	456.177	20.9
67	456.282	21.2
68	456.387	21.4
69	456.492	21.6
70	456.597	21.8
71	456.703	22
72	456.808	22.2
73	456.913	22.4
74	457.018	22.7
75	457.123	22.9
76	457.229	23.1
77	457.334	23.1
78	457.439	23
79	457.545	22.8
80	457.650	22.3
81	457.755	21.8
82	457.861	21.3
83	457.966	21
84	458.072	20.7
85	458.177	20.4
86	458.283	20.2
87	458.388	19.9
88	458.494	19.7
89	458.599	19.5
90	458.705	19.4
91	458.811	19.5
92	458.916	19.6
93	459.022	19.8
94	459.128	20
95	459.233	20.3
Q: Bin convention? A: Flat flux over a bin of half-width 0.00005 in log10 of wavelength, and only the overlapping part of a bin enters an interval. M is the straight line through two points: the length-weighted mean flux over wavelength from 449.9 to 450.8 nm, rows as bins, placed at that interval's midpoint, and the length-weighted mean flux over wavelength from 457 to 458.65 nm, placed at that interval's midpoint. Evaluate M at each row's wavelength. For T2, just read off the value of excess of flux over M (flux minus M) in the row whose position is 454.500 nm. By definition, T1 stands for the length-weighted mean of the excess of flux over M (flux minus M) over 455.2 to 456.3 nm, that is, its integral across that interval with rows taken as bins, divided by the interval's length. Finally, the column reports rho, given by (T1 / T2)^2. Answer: 0.2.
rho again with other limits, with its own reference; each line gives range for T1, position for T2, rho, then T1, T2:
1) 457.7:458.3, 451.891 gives 0.2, -0.6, -1.53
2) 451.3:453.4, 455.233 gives 0.5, -1.6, -2.36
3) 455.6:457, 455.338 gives 0.0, 0.3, -2.12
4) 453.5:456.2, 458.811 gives 0.6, -2.0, -2.51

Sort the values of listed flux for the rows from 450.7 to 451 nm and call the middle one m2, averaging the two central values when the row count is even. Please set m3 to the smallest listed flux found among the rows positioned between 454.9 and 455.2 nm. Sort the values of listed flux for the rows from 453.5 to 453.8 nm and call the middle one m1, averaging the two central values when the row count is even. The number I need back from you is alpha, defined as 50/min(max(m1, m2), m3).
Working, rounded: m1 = 16.50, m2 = 17.2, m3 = 17.4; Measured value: 2.91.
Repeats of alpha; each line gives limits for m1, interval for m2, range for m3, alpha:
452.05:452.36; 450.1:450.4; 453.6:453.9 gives 3.03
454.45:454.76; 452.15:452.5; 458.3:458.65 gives 2.89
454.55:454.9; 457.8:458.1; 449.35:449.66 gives 2.99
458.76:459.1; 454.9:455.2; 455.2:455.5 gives 2.81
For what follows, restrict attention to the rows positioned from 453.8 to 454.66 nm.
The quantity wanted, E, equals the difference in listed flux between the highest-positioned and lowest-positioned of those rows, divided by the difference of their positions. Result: 0.3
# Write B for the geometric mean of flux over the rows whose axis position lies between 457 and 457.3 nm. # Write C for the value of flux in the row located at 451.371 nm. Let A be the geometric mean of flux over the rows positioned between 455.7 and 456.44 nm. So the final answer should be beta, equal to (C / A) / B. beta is 0.04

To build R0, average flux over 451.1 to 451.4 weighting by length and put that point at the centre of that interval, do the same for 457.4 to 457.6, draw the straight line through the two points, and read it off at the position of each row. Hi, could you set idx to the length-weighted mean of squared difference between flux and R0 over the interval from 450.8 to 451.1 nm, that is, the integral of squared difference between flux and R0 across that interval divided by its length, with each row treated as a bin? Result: 0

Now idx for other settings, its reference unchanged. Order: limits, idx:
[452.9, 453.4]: 3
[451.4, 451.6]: 0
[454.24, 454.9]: 7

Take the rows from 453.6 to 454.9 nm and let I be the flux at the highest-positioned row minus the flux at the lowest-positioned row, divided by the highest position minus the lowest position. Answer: 0.7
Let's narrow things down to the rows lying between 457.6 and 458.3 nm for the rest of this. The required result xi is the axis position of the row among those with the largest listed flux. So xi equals 457.650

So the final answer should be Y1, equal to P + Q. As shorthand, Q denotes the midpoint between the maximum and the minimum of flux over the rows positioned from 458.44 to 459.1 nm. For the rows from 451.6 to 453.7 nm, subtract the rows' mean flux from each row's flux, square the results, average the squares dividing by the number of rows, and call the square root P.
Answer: 19.9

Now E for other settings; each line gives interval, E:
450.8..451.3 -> -0.7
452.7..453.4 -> -1.3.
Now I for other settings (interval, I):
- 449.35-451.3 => 0.1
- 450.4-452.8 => -0.1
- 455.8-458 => 0.6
